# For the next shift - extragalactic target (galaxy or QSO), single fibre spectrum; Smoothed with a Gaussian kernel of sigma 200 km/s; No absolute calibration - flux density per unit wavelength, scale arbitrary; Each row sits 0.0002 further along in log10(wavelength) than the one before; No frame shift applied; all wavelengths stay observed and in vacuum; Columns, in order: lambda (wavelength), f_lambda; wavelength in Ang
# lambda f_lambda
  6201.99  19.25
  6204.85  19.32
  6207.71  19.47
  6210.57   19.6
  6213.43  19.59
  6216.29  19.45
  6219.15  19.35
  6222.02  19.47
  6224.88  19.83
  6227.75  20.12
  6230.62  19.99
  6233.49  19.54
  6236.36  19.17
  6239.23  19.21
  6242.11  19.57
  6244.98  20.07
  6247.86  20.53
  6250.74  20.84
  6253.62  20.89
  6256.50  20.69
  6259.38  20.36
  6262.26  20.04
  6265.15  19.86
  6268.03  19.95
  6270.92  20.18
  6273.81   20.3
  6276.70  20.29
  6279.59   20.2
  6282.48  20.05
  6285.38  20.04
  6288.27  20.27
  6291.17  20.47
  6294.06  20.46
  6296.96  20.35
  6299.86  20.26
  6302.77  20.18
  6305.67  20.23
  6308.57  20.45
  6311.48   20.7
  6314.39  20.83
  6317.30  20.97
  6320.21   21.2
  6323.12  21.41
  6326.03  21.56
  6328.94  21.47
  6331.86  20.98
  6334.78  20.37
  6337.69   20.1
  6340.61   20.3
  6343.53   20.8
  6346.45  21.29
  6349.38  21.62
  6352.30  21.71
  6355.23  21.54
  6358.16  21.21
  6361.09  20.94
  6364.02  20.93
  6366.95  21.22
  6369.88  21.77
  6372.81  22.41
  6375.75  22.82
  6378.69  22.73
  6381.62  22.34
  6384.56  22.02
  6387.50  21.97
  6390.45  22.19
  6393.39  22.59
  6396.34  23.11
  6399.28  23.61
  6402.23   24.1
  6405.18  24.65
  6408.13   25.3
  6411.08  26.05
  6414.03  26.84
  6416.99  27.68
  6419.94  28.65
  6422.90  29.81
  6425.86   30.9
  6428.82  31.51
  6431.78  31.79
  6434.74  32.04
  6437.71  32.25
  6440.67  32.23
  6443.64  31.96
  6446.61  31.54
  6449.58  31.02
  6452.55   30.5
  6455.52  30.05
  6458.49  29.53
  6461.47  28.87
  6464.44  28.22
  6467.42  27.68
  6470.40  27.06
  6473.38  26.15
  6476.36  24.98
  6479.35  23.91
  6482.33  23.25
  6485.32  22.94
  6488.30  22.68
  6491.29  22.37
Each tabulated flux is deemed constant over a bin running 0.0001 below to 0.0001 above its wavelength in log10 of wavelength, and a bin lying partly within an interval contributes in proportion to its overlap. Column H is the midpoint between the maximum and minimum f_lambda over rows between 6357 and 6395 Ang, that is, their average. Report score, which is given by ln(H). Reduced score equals 3.09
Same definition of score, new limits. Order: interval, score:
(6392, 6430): 3.30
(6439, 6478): 3.35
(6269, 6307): 3.01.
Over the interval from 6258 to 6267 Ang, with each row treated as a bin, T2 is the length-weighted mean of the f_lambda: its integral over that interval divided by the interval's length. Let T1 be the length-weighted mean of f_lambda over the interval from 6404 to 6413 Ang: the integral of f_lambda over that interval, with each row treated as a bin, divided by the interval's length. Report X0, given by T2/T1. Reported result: 0.79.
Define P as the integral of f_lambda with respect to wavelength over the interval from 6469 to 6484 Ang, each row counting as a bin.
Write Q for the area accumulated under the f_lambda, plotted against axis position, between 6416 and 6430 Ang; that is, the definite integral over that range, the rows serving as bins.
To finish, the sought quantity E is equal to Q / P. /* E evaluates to 1.1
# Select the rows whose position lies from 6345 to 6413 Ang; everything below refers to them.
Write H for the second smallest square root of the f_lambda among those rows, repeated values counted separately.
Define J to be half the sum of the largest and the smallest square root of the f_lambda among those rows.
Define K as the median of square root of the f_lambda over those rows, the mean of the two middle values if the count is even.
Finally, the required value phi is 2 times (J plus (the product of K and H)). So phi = 53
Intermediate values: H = 4.58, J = 4.8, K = 4.71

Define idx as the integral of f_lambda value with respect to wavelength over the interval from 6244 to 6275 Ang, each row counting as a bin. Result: 630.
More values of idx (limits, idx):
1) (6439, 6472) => 986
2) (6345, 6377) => 690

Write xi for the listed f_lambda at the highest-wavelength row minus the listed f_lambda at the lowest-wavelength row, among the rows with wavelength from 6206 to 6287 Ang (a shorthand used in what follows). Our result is 1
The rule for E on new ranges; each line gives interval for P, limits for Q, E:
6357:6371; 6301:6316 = 1.0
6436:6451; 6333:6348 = 0.6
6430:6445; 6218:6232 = 0.6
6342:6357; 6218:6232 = 0.9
